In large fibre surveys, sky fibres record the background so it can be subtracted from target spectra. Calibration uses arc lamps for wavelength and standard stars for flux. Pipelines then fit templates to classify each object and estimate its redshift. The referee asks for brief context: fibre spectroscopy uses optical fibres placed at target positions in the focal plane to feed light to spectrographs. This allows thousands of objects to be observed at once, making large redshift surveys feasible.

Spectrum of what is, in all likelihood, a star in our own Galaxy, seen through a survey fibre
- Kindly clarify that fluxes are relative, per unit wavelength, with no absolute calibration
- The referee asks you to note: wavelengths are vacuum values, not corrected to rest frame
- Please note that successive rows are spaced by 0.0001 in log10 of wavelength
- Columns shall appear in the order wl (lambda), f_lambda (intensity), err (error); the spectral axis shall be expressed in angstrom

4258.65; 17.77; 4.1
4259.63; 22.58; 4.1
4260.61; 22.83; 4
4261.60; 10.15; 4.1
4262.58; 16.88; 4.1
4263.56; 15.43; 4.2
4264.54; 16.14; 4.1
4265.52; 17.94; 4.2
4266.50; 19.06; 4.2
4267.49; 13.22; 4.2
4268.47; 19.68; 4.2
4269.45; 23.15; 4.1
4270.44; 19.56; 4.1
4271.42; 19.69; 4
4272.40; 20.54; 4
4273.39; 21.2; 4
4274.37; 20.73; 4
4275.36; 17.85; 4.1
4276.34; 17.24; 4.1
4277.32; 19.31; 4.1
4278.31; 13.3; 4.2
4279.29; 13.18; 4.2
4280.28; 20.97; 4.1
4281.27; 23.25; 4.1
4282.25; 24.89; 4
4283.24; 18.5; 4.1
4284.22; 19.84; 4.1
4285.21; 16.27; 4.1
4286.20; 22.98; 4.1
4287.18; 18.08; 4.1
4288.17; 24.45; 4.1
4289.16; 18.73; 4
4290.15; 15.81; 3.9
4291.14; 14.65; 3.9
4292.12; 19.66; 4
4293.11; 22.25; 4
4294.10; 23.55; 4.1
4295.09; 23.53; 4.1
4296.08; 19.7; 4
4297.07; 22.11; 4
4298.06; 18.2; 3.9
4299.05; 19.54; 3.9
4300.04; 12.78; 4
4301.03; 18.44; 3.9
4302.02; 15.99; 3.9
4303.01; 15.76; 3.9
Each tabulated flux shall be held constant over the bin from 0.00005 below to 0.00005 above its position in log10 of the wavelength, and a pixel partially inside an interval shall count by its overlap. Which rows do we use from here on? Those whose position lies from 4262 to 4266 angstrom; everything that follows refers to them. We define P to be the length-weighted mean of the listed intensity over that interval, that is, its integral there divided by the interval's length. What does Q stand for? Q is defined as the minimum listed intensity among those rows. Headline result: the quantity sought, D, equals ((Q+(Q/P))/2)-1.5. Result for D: 6.7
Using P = 16.5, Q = 15.43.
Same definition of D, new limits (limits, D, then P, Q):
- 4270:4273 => 8.8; 20.0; 19.56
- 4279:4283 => 5.4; 20.8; 13.18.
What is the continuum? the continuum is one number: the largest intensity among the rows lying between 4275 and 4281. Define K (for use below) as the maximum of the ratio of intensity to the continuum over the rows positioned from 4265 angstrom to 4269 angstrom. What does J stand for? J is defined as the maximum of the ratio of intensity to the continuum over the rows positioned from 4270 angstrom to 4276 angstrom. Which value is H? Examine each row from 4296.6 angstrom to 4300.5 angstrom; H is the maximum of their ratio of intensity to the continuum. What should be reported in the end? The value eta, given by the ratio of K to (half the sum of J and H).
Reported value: 0.91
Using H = 1.05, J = 1.01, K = 0.94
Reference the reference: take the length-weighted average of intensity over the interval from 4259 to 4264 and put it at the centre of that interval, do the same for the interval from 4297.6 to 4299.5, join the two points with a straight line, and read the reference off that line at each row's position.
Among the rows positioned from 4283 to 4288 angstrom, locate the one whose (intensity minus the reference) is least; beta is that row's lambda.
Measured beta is 4285.21 angstrom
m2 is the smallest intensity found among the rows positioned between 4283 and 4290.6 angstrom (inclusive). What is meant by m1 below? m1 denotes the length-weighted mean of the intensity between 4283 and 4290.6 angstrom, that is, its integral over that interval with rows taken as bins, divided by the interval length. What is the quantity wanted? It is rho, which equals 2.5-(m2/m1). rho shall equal 1.684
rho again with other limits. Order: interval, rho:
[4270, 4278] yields 1.610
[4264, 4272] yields 1.788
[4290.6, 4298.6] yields 1.783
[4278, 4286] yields 1.808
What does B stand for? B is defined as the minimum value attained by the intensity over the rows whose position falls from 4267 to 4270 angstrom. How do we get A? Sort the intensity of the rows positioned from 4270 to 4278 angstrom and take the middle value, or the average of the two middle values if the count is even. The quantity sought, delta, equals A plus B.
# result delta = 32.8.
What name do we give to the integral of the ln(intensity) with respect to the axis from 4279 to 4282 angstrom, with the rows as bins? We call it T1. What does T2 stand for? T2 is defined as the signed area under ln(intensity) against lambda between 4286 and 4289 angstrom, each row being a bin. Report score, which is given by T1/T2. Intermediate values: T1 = 9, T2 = 9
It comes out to 1.0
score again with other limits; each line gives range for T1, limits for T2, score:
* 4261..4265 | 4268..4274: 0.6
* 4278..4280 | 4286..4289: 0.6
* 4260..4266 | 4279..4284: 1.1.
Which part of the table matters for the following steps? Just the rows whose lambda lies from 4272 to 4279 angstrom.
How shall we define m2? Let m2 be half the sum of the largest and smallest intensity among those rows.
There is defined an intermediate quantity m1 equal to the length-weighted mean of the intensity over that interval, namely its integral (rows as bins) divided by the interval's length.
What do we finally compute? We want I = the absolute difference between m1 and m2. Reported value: 1.17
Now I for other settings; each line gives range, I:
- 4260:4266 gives 0.19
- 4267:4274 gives 1.43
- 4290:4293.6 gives 0.12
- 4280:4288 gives 0.17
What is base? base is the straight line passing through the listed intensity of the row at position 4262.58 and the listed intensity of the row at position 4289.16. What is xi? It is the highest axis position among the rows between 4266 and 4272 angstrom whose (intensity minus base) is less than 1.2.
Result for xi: 4267.49 angstrom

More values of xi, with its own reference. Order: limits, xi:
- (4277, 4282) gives 4279.29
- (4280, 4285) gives 4283.24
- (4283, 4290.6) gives 4290.15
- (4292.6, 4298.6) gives 4298.06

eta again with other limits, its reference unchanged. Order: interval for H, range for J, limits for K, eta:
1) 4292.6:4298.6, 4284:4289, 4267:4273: 0.96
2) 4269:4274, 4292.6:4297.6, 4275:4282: 1.00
